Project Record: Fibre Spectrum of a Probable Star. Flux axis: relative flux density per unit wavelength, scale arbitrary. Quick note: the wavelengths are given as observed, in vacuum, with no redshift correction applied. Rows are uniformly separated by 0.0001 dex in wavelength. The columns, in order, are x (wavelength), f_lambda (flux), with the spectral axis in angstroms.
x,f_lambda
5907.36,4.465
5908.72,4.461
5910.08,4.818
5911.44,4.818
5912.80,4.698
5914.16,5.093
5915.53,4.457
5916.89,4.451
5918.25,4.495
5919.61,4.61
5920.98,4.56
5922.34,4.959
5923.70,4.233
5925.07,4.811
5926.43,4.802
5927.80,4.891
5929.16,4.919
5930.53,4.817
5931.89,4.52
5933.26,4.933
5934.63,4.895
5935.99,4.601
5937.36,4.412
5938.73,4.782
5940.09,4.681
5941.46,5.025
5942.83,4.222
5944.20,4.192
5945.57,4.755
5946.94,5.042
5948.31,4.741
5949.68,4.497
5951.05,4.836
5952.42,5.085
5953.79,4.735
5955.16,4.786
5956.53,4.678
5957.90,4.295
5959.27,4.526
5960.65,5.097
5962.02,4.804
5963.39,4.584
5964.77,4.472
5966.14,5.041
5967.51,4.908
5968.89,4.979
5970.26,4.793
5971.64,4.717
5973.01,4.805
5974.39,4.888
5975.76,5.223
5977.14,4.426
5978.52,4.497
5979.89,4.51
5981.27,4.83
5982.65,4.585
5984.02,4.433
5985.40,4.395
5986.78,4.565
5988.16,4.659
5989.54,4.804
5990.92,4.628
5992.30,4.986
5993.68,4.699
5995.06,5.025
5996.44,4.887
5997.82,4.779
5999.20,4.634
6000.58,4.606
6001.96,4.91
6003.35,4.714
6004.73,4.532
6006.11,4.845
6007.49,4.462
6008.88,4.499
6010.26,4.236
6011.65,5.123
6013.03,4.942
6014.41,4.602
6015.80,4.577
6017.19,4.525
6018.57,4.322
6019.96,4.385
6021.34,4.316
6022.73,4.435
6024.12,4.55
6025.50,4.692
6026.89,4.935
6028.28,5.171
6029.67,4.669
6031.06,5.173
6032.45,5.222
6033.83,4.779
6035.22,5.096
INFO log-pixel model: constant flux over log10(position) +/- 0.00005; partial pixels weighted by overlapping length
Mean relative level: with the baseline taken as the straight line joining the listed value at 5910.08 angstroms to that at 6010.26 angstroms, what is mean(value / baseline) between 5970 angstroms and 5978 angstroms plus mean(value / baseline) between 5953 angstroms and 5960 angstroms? 2.09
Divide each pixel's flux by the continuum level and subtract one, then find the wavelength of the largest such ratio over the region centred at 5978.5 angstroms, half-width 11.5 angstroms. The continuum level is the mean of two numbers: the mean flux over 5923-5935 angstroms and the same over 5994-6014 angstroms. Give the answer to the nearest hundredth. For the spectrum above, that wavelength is 5975.76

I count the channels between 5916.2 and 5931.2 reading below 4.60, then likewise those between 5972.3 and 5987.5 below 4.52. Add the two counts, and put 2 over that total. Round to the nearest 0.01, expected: 0.22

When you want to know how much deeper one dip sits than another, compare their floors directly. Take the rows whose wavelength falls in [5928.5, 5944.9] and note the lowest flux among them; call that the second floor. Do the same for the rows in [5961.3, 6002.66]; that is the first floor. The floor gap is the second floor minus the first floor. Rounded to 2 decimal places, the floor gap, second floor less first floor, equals -0.20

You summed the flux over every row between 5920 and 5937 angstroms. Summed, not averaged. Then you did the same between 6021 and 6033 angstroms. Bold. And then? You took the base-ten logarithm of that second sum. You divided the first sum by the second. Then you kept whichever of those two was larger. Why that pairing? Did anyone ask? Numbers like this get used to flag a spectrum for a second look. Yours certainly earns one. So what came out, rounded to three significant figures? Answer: 1.64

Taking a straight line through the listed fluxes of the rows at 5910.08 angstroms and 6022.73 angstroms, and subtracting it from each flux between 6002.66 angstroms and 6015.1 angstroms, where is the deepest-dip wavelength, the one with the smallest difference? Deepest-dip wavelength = 6010.26 angstroms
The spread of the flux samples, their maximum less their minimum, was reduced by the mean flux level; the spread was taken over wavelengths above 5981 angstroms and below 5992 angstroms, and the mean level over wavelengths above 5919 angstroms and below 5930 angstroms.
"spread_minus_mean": -4.29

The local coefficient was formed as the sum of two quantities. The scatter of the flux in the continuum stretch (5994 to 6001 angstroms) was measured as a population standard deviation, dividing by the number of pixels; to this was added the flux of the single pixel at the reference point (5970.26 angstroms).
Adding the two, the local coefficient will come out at 4.95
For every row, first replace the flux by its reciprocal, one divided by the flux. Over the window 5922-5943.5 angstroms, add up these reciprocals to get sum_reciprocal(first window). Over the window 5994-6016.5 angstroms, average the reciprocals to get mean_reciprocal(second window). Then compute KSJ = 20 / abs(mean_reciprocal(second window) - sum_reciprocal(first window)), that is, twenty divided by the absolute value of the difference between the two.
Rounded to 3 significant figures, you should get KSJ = 6.27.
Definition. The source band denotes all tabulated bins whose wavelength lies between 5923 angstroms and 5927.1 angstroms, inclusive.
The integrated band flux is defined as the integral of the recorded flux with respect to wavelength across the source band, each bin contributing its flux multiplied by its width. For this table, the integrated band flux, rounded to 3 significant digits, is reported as 18.9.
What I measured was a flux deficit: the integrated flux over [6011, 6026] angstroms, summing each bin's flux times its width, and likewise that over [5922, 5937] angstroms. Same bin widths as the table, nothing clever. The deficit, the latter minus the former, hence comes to 2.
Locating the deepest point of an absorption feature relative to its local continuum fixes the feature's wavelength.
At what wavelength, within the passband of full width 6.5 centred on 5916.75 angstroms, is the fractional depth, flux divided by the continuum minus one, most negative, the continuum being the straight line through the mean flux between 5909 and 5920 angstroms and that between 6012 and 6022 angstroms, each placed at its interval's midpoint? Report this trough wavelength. 5916.89 angstroms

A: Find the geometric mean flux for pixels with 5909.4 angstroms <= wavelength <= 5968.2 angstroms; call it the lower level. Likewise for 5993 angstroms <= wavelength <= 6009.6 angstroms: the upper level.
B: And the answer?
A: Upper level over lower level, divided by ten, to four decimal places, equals 0.1002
